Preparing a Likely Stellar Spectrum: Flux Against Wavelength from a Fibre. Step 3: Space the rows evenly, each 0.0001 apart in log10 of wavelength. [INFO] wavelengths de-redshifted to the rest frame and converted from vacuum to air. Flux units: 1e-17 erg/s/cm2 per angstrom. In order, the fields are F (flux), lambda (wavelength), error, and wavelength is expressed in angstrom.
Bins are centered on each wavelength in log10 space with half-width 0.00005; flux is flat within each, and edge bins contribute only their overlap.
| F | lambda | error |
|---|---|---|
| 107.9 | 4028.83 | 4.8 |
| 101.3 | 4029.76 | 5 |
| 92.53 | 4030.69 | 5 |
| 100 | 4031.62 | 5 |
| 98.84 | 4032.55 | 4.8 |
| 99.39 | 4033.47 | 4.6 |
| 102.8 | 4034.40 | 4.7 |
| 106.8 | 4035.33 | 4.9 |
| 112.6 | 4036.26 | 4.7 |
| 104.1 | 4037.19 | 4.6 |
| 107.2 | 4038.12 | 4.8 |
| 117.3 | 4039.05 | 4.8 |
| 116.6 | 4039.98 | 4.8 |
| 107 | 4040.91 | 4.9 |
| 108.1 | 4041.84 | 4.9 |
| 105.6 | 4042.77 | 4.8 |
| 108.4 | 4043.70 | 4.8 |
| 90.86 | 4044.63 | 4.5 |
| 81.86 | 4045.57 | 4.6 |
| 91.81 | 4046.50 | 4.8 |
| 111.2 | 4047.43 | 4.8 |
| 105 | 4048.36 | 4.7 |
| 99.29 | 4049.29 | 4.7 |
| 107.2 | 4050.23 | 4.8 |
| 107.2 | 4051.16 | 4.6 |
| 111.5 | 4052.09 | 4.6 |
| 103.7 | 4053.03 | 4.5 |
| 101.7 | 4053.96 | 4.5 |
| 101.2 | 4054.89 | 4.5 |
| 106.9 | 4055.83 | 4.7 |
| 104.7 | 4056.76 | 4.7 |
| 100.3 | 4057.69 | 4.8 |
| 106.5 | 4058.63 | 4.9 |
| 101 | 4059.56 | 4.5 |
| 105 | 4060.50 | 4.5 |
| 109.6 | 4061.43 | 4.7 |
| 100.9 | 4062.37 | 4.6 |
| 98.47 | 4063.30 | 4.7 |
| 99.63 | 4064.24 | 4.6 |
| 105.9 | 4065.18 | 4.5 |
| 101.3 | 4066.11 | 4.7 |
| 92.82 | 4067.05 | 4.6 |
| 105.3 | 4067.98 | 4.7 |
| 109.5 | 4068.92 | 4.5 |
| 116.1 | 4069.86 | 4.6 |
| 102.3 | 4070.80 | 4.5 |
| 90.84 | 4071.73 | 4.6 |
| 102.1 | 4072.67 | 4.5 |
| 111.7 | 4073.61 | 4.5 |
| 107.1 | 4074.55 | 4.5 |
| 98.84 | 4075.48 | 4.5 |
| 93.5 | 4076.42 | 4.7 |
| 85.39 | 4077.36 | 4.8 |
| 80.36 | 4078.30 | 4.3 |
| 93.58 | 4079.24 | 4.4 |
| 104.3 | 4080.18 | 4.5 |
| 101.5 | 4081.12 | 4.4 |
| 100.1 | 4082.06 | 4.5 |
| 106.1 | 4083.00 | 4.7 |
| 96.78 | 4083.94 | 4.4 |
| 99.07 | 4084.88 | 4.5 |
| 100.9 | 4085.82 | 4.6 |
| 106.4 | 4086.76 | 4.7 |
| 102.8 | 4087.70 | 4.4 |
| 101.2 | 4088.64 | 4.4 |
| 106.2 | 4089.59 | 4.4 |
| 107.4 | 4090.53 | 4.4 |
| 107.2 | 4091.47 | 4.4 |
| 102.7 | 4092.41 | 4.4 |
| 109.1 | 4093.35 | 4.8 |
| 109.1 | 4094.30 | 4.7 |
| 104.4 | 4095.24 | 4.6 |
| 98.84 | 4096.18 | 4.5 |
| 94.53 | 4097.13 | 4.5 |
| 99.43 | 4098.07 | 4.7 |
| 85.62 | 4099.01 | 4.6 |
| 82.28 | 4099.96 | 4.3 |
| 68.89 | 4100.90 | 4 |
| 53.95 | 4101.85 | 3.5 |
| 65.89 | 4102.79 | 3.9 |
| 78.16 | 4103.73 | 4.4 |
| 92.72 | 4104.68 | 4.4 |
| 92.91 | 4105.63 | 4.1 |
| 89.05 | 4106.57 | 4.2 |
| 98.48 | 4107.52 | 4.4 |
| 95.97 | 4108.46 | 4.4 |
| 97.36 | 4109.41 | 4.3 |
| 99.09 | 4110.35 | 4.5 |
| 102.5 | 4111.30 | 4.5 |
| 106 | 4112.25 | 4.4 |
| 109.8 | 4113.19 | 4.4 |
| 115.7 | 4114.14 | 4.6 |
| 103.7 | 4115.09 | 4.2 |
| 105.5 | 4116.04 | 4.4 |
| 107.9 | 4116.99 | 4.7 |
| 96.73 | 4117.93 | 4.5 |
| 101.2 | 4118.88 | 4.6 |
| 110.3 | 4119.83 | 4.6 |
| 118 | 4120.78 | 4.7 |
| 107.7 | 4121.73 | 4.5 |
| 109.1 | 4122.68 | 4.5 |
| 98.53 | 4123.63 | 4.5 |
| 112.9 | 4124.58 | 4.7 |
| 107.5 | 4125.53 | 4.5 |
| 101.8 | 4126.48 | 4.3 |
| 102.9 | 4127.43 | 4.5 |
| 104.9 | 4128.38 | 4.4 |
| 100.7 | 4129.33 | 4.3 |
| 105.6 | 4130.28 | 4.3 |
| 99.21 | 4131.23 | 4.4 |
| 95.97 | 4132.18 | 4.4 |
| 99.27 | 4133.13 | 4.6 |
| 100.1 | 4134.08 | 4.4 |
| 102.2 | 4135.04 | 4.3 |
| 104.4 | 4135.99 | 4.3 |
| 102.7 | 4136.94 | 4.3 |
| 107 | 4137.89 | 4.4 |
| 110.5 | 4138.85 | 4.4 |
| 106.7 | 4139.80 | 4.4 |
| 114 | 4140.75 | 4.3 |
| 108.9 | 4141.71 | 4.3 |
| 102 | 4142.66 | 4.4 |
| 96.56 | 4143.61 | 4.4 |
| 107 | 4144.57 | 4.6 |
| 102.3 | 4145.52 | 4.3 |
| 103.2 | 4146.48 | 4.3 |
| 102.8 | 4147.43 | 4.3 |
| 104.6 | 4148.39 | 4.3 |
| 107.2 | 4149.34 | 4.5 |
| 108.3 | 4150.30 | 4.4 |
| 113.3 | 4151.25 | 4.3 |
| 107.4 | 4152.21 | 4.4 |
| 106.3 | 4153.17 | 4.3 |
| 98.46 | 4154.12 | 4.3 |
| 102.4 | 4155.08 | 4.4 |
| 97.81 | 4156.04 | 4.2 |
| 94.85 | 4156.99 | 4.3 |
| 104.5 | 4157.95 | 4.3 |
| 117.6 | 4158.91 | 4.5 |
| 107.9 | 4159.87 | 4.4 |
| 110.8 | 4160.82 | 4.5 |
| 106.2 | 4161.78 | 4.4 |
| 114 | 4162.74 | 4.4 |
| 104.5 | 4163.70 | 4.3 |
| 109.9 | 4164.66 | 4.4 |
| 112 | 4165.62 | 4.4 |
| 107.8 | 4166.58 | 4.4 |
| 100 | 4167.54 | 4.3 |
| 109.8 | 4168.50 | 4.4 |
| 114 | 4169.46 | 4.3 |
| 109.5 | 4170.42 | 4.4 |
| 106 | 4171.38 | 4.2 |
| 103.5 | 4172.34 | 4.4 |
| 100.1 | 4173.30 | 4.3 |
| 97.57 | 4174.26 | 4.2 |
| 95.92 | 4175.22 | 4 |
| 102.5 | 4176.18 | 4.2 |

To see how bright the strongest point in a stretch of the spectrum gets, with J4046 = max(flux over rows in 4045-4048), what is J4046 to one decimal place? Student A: 111.2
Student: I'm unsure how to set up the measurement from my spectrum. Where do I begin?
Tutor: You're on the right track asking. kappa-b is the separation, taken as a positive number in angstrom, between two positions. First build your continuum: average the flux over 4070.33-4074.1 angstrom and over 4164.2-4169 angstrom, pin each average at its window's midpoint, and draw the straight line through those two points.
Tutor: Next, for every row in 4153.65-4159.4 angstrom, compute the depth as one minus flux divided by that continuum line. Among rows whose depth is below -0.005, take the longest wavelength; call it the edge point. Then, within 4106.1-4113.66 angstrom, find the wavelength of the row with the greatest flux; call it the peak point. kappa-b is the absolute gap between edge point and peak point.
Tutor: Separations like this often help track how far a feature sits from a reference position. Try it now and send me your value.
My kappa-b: 45.7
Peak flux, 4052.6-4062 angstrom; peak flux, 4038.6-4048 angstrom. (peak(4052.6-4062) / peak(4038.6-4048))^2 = 0.87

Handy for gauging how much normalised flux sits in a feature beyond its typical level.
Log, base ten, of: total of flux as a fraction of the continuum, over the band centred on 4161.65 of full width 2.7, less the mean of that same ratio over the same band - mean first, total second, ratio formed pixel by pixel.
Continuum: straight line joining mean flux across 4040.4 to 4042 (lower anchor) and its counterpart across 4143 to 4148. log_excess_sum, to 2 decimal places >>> 0.34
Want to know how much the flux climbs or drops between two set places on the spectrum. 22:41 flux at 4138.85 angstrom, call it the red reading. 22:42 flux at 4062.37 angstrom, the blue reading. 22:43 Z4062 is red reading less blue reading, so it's 10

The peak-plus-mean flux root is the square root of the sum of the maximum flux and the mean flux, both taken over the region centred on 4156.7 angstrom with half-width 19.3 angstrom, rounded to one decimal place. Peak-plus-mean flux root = 14.9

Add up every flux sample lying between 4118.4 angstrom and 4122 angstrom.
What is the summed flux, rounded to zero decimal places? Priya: 437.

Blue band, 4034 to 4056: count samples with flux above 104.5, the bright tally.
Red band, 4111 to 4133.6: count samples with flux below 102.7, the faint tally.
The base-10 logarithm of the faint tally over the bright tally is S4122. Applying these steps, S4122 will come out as -0.22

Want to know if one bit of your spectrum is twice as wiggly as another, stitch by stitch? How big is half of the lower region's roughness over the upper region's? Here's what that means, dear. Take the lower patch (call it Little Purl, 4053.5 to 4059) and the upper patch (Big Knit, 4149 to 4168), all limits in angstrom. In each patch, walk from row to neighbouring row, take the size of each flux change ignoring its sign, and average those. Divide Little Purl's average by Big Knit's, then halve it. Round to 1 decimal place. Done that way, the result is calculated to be 0.3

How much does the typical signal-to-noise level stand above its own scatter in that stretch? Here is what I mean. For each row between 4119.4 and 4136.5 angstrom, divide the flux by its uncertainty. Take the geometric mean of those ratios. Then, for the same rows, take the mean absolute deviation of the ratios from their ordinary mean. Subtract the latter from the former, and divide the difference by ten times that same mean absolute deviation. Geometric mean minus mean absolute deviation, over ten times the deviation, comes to 2.8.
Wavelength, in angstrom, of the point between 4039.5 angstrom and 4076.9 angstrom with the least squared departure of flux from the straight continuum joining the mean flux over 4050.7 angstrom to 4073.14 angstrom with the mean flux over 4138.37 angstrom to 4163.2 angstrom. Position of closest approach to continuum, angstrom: 4053.03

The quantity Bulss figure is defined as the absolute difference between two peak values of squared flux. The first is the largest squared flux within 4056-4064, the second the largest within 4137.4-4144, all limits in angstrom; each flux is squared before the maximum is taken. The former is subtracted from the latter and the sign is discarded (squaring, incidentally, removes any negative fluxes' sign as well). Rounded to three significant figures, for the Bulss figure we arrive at 984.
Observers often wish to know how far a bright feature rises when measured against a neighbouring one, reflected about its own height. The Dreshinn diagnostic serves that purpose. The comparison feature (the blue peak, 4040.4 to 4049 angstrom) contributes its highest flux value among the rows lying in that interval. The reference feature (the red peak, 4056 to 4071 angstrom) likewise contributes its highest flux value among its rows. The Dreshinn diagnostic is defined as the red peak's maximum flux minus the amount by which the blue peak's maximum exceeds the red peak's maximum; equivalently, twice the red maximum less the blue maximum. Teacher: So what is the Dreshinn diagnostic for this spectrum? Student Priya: 121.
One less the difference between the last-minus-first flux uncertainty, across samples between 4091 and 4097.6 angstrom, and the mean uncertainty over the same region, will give 5.46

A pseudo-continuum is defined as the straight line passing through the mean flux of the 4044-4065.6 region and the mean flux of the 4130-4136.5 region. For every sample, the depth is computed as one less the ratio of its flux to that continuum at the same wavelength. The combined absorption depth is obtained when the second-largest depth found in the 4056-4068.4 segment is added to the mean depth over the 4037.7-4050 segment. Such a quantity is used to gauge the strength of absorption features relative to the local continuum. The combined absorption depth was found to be 0.021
